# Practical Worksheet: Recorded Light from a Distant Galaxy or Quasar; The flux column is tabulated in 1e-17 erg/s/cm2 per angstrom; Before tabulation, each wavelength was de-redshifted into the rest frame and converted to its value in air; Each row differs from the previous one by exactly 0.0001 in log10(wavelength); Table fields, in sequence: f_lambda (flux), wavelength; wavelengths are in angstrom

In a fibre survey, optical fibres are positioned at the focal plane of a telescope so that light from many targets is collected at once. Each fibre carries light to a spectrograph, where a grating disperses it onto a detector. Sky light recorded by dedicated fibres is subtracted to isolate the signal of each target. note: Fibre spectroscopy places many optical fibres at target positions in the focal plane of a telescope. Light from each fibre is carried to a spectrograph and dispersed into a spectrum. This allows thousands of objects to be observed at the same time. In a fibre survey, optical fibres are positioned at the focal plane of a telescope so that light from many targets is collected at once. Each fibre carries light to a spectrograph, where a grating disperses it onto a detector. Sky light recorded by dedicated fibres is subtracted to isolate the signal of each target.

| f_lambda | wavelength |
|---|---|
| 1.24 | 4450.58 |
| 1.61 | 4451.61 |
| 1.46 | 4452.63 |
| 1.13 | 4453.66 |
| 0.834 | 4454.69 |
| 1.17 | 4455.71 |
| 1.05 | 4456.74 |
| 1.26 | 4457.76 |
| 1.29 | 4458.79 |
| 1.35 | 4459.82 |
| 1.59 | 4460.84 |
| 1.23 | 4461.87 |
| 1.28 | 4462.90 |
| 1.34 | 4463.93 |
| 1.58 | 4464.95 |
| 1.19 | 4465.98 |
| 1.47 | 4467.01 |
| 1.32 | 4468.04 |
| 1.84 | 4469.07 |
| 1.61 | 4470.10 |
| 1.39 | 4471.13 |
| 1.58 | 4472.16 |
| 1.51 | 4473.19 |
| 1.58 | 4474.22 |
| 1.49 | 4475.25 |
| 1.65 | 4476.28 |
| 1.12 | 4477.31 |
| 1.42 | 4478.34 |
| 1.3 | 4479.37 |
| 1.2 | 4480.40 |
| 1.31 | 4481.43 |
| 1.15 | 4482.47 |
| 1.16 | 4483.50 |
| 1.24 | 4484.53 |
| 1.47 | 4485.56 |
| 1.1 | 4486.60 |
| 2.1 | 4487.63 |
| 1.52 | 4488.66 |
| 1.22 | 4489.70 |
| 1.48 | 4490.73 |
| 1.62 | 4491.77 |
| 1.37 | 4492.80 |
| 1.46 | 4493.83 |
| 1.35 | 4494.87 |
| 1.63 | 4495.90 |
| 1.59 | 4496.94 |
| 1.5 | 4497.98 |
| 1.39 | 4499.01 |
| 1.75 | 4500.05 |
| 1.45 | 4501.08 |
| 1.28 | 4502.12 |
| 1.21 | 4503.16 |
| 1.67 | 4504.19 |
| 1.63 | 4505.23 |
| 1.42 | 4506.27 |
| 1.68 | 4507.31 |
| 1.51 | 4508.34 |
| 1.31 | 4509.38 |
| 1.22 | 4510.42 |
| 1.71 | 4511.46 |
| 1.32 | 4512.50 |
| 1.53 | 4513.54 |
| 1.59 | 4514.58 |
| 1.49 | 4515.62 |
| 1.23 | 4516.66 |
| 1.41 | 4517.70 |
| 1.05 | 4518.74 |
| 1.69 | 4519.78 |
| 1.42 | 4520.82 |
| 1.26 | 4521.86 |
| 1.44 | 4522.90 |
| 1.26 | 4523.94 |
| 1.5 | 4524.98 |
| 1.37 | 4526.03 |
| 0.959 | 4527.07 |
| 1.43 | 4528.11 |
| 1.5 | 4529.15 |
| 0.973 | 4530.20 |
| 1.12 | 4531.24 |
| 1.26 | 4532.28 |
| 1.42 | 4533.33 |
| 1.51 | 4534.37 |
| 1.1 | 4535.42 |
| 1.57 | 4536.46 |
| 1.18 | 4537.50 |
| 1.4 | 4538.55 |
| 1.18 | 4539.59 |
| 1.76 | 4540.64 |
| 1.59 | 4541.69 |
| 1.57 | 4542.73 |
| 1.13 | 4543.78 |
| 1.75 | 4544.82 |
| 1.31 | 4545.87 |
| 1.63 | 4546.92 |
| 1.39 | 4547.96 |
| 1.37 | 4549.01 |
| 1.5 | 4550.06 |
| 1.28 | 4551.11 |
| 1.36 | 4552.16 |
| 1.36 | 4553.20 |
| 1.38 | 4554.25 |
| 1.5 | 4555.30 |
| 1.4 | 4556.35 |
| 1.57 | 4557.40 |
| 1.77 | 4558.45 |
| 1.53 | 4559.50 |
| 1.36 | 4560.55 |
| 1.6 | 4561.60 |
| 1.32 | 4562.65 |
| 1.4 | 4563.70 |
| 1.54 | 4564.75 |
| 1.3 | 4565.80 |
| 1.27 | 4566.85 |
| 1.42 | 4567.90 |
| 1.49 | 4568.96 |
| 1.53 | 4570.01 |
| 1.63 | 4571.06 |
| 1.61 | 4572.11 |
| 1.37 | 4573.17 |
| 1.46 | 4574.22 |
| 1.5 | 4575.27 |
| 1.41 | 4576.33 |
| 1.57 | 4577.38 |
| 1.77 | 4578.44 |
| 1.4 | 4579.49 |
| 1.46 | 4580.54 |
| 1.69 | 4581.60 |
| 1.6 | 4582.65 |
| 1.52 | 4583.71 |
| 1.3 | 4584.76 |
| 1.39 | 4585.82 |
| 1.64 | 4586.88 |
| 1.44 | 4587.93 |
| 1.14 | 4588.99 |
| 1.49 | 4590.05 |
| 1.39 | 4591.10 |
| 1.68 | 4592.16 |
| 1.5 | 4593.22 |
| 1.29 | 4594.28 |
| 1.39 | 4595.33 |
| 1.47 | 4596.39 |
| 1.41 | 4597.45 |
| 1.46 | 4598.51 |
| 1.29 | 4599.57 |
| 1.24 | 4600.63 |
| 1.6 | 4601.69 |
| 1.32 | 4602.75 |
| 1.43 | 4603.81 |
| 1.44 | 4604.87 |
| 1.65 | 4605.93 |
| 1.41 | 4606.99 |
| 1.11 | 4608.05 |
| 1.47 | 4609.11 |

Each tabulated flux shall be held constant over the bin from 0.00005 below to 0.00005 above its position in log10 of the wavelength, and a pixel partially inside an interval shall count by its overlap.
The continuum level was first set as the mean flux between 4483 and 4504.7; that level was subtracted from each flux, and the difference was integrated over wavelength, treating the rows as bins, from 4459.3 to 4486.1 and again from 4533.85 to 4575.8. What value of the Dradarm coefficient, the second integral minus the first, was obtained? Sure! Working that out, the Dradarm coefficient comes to 1.2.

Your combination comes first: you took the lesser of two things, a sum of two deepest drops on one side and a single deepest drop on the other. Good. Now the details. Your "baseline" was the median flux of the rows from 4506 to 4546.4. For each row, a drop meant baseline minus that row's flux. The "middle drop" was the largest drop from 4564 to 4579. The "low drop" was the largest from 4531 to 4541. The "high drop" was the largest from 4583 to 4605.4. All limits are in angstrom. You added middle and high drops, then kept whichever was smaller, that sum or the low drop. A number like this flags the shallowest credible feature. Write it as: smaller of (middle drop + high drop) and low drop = 0.32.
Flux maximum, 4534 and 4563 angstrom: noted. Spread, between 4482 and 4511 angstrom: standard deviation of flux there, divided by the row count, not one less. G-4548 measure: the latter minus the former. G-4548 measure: -1.553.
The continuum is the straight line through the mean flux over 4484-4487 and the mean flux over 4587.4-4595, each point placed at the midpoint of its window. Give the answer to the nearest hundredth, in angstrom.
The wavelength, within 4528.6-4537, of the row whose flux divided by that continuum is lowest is 4530.20 angstrom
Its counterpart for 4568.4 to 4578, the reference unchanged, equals 4573.17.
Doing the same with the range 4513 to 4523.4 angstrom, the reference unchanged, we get 4518.74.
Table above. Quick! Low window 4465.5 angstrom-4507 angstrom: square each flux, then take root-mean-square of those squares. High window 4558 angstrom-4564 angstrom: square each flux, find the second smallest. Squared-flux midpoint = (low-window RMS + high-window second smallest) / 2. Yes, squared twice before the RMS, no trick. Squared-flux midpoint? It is 2.03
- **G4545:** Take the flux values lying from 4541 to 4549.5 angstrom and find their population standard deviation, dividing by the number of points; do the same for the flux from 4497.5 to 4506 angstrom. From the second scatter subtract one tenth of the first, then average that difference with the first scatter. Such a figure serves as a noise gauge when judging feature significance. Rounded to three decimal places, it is 0.174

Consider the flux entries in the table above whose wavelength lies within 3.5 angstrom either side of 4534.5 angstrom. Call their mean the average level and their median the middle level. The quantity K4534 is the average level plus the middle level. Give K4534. 2.6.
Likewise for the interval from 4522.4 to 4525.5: 2.8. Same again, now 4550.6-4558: 2.8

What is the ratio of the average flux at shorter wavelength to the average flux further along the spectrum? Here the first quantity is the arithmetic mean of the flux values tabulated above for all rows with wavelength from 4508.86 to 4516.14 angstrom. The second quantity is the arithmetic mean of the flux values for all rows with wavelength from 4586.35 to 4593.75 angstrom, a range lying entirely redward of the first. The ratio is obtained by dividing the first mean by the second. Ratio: 0.99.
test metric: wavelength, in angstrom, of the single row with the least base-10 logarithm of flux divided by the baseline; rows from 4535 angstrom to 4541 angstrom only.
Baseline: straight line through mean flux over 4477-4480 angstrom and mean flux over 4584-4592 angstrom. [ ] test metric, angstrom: 4535.42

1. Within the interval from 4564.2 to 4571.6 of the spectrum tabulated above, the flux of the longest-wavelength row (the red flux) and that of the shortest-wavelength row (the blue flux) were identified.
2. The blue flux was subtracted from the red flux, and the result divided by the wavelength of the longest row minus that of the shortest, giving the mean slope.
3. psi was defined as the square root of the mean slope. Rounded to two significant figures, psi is 0.12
